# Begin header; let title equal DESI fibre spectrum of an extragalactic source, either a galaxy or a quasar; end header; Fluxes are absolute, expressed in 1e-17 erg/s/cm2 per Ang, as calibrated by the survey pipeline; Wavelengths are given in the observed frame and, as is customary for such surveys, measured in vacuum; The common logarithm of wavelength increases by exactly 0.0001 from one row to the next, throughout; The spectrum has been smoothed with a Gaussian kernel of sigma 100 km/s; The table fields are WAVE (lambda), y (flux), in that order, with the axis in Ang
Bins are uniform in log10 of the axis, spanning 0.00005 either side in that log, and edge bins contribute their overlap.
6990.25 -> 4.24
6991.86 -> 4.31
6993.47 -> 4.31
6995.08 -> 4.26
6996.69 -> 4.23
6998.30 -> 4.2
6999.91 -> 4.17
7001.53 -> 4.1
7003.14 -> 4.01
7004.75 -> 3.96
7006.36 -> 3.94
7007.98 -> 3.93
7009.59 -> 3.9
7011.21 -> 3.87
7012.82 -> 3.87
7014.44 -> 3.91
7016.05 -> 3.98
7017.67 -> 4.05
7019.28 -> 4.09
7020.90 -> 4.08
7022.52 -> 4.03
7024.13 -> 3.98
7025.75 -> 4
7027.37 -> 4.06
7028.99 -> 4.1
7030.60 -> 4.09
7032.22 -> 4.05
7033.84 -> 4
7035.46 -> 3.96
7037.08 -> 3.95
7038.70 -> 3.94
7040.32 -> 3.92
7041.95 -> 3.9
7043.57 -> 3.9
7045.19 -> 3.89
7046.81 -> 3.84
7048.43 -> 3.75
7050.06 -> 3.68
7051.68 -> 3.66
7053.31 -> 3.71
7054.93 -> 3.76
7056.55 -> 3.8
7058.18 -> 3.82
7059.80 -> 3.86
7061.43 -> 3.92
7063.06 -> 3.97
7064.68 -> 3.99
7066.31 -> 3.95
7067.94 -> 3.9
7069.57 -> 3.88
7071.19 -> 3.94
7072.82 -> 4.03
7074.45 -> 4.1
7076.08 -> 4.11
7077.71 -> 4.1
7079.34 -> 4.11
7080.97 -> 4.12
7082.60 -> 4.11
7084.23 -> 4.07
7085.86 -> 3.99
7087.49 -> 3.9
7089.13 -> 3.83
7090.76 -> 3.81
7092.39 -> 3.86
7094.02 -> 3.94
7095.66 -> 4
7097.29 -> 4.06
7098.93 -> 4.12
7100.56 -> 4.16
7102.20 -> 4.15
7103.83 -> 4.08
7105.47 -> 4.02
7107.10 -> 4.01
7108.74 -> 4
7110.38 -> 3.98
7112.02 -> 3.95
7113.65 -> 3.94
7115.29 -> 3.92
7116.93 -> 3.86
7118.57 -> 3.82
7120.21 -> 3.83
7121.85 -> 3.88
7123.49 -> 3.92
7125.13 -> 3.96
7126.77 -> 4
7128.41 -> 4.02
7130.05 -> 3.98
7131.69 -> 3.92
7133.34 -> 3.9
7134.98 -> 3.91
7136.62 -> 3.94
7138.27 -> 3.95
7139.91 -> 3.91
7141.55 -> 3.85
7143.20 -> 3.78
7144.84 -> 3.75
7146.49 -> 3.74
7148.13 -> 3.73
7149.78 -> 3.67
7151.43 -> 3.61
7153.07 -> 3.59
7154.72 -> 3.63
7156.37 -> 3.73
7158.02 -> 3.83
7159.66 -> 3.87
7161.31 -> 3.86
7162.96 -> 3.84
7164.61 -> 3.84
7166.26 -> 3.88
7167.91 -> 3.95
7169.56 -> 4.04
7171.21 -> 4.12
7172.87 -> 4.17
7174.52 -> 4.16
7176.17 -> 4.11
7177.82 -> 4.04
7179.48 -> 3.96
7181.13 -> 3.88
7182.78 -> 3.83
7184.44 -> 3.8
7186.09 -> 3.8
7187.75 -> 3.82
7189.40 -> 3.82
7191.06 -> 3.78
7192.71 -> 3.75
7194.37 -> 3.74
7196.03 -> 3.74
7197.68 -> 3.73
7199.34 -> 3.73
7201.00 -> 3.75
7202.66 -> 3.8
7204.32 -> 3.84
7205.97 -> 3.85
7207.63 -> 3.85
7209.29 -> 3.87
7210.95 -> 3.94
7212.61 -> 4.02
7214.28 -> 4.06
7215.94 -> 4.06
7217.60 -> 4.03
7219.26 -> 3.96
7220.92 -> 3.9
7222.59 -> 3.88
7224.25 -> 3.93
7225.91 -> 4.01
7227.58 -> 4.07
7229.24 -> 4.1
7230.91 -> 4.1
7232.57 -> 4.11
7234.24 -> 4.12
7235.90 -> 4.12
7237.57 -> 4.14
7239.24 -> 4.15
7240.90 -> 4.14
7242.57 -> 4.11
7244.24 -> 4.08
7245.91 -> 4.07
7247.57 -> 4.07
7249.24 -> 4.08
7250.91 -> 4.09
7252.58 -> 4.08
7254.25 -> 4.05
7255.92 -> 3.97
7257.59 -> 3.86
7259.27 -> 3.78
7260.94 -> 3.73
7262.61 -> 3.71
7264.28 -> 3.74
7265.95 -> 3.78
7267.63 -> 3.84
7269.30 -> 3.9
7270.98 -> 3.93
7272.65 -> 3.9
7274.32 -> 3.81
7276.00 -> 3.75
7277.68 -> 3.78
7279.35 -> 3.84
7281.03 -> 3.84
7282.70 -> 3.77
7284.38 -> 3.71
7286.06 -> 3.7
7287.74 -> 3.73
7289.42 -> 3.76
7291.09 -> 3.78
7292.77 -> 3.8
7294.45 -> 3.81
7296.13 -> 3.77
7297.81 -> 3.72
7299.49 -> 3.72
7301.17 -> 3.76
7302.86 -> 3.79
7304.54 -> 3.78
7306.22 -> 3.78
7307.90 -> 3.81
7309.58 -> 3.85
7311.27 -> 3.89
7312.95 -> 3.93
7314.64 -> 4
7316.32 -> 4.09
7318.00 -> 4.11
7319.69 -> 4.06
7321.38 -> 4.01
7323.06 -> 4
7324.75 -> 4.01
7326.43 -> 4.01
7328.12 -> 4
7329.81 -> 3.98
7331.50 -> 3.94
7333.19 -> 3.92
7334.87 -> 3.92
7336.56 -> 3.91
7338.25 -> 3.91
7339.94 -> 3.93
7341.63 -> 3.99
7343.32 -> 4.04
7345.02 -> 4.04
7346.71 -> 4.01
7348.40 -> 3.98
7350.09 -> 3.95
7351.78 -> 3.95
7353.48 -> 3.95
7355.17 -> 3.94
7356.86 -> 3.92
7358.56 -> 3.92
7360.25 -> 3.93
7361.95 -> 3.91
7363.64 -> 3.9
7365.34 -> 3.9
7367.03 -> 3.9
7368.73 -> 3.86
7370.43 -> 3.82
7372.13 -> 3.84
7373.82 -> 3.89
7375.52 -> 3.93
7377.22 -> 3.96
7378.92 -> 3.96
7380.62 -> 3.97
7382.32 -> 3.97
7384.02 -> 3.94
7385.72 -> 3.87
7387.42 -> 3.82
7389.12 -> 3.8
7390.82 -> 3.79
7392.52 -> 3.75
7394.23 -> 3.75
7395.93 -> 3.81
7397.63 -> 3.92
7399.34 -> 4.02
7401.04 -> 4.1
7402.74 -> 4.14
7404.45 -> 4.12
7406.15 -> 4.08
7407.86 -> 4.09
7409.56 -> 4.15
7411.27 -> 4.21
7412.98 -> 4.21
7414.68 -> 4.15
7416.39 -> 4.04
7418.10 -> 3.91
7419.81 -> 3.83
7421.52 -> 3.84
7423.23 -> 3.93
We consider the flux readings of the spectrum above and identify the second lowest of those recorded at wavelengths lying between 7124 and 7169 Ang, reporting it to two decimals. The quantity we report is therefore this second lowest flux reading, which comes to 3.61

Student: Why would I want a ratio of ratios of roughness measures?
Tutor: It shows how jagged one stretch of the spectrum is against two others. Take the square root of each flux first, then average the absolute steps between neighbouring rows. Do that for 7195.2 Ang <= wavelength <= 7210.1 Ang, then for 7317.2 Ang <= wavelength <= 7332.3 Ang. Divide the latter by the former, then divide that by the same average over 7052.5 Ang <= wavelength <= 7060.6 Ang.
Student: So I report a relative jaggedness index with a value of 128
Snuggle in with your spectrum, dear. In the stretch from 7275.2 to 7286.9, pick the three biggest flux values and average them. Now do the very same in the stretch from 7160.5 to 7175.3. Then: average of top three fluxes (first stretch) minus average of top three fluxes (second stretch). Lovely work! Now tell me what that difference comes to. -0.33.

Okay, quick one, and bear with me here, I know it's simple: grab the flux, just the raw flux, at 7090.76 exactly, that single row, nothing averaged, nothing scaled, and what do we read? 3.81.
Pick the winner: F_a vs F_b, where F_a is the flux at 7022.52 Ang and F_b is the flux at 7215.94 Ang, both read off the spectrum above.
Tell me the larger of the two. 4.06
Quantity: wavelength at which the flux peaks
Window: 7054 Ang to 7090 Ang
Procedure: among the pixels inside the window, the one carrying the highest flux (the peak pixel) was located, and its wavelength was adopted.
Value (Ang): 7080.97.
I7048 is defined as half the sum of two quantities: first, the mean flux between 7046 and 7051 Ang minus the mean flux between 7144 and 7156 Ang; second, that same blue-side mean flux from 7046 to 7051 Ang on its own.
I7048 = 1.92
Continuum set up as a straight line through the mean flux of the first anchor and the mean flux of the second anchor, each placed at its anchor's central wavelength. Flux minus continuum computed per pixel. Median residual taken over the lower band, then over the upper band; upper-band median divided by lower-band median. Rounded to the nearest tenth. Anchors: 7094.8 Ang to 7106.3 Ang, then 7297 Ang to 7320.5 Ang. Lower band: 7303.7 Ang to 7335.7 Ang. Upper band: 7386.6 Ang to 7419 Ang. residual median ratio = 2.2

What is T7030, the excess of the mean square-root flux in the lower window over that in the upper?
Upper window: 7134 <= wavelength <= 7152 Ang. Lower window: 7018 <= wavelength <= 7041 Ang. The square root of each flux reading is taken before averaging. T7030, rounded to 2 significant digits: 0.054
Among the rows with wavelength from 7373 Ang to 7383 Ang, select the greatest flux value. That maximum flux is 3.97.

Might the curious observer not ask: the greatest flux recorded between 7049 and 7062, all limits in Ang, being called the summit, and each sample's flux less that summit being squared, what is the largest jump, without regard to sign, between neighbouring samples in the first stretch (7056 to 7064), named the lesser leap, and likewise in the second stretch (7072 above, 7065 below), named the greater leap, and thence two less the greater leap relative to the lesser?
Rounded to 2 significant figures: 1.8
